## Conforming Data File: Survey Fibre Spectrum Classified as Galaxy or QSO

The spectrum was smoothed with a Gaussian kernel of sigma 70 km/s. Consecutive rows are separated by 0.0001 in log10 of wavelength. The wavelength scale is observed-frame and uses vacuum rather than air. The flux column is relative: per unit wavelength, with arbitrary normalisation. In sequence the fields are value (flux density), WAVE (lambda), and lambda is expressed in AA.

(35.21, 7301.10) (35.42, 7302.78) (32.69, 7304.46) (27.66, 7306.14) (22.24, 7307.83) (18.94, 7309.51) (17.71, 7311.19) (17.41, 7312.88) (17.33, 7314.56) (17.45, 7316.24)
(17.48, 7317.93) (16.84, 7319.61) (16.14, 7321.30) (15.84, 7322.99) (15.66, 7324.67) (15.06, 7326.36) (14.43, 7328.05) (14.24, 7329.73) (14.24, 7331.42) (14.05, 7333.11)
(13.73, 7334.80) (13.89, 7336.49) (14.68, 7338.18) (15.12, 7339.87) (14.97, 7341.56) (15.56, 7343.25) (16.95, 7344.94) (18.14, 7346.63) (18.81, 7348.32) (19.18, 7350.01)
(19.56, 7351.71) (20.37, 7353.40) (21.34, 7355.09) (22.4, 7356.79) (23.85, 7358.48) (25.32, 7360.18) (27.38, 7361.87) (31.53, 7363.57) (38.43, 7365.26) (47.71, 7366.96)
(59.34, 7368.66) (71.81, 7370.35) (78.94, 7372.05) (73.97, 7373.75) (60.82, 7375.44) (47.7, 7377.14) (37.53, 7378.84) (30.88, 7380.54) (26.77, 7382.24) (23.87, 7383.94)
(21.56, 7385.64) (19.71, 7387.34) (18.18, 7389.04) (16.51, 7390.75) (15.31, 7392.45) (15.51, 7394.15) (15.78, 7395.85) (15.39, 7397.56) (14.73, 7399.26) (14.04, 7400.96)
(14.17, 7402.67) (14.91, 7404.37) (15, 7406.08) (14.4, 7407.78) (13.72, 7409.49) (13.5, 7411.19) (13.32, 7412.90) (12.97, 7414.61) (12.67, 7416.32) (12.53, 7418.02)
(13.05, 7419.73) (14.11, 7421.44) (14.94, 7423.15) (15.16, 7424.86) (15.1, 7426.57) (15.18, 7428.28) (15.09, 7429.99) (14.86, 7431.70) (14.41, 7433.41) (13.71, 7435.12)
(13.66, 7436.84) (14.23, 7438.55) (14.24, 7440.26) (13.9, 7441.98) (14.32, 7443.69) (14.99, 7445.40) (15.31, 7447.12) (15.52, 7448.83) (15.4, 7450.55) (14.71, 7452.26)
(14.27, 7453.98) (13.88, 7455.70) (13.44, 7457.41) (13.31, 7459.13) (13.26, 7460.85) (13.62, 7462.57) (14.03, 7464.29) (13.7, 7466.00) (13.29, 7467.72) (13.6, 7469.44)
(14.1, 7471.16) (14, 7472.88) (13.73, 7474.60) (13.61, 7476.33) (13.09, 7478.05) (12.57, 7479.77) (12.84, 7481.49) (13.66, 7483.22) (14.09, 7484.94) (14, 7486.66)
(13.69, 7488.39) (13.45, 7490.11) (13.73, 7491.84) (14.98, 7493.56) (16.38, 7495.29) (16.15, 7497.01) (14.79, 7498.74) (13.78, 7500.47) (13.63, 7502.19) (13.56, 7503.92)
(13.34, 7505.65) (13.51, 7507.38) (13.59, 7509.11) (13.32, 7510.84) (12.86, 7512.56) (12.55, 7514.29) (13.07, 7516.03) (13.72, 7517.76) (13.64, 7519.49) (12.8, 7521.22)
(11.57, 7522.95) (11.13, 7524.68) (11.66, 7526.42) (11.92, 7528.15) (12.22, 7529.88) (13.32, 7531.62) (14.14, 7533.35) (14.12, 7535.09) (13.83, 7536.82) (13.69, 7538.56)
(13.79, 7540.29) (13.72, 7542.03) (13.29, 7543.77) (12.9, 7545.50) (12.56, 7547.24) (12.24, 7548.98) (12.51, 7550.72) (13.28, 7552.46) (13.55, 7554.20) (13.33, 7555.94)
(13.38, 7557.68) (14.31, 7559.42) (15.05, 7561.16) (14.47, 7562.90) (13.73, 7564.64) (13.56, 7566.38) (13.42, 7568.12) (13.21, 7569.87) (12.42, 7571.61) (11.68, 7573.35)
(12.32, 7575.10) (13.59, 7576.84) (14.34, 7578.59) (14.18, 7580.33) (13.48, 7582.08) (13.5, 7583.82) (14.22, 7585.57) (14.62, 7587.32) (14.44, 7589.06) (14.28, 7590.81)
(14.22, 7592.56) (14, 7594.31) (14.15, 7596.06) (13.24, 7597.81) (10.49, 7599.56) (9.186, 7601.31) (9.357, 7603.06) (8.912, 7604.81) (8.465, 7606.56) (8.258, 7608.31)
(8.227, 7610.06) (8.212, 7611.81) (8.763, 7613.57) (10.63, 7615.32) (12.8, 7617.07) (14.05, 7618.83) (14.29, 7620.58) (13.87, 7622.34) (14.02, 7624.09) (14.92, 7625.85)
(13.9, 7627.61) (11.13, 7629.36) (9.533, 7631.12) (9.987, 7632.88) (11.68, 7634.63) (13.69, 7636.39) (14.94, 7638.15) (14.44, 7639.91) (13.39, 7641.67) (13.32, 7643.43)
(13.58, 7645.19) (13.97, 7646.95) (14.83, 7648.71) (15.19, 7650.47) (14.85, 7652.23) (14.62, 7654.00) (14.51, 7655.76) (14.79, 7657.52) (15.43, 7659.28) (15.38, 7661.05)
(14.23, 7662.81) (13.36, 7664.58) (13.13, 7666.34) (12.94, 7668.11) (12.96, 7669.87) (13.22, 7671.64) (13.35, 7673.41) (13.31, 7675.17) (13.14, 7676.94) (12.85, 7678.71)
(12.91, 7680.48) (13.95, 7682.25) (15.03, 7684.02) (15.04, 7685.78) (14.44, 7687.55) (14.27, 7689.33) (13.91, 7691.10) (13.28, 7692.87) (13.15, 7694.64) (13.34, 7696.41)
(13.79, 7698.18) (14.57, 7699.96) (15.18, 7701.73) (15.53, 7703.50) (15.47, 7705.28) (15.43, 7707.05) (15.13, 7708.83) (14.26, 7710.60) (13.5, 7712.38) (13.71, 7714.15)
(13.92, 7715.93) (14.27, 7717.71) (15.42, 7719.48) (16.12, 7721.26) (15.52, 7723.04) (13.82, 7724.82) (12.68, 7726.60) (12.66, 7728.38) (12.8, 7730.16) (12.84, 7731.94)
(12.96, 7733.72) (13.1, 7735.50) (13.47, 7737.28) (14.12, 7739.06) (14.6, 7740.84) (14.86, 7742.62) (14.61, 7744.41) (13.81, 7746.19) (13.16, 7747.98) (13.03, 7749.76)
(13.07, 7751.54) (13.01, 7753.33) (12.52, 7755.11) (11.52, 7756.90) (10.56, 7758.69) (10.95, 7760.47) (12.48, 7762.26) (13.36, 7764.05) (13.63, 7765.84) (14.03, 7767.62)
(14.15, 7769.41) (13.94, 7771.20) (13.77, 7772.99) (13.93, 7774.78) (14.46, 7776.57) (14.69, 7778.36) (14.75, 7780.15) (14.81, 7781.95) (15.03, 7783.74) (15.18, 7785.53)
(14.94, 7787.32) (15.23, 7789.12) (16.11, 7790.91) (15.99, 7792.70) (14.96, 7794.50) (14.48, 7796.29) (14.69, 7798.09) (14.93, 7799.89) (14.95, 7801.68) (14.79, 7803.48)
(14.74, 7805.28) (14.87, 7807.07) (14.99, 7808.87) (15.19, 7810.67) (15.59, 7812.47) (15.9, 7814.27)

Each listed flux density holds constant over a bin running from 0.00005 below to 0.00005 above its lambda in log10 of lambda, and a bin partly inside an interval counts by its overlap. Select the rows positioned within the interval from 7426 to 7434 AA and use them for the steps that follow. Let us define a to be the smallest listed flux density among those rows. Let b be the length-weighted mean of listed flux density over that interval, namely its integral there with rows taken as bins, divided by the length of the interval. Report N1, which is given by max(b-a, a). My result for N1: 14.4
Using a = 14.41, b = 14.9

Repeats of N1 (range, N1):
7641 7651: 13.3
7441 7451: 13.9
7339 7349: 15.0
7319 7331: 14.2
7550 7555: 12.5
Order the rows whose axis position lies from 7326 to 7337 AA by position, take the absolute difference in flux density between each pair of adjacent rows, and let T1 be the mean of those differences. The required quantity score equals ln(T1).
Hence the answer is -1.4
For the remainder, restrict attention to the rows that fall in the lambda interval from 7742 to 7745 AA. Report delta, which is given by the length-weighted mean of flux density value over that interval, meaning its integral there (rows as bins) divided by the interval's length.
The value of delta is 14.7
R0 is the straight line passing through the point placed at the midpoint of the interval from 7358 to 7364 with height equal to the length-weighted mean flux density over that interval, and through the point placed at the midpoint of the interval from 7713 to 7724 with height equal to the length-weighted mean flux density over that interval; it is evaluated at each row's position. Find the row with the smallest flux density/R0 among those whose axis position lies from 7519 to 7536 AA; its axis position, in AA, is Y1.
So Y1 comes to 7524.68 AA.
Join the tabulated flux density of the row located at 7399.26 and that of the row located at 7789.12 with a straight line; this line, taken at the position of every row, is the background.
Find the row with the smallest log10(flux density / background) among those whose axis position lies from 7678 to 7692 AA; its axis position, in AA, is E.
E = 7678.71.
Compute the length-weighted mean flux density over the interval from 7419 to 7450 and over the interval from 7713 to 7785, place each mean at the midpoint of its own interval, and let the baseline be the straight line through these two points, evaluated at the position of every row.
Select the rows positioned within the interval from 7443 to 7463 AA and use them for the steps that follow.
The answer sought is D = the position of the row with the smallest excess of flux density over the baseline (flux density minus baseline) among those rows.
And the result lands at 7460.85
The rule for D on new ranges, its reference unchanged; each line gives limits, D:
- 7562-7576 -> 7573.35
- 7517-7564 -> 7524.68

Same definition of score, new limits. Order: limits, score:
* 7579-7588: -0.8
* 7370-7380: 2.3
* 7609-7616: -0.2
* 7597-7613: -0.4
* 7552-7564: -0.8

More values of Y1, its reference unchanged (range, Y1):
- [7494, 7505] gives 7503.92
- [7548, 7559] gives 7548.98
